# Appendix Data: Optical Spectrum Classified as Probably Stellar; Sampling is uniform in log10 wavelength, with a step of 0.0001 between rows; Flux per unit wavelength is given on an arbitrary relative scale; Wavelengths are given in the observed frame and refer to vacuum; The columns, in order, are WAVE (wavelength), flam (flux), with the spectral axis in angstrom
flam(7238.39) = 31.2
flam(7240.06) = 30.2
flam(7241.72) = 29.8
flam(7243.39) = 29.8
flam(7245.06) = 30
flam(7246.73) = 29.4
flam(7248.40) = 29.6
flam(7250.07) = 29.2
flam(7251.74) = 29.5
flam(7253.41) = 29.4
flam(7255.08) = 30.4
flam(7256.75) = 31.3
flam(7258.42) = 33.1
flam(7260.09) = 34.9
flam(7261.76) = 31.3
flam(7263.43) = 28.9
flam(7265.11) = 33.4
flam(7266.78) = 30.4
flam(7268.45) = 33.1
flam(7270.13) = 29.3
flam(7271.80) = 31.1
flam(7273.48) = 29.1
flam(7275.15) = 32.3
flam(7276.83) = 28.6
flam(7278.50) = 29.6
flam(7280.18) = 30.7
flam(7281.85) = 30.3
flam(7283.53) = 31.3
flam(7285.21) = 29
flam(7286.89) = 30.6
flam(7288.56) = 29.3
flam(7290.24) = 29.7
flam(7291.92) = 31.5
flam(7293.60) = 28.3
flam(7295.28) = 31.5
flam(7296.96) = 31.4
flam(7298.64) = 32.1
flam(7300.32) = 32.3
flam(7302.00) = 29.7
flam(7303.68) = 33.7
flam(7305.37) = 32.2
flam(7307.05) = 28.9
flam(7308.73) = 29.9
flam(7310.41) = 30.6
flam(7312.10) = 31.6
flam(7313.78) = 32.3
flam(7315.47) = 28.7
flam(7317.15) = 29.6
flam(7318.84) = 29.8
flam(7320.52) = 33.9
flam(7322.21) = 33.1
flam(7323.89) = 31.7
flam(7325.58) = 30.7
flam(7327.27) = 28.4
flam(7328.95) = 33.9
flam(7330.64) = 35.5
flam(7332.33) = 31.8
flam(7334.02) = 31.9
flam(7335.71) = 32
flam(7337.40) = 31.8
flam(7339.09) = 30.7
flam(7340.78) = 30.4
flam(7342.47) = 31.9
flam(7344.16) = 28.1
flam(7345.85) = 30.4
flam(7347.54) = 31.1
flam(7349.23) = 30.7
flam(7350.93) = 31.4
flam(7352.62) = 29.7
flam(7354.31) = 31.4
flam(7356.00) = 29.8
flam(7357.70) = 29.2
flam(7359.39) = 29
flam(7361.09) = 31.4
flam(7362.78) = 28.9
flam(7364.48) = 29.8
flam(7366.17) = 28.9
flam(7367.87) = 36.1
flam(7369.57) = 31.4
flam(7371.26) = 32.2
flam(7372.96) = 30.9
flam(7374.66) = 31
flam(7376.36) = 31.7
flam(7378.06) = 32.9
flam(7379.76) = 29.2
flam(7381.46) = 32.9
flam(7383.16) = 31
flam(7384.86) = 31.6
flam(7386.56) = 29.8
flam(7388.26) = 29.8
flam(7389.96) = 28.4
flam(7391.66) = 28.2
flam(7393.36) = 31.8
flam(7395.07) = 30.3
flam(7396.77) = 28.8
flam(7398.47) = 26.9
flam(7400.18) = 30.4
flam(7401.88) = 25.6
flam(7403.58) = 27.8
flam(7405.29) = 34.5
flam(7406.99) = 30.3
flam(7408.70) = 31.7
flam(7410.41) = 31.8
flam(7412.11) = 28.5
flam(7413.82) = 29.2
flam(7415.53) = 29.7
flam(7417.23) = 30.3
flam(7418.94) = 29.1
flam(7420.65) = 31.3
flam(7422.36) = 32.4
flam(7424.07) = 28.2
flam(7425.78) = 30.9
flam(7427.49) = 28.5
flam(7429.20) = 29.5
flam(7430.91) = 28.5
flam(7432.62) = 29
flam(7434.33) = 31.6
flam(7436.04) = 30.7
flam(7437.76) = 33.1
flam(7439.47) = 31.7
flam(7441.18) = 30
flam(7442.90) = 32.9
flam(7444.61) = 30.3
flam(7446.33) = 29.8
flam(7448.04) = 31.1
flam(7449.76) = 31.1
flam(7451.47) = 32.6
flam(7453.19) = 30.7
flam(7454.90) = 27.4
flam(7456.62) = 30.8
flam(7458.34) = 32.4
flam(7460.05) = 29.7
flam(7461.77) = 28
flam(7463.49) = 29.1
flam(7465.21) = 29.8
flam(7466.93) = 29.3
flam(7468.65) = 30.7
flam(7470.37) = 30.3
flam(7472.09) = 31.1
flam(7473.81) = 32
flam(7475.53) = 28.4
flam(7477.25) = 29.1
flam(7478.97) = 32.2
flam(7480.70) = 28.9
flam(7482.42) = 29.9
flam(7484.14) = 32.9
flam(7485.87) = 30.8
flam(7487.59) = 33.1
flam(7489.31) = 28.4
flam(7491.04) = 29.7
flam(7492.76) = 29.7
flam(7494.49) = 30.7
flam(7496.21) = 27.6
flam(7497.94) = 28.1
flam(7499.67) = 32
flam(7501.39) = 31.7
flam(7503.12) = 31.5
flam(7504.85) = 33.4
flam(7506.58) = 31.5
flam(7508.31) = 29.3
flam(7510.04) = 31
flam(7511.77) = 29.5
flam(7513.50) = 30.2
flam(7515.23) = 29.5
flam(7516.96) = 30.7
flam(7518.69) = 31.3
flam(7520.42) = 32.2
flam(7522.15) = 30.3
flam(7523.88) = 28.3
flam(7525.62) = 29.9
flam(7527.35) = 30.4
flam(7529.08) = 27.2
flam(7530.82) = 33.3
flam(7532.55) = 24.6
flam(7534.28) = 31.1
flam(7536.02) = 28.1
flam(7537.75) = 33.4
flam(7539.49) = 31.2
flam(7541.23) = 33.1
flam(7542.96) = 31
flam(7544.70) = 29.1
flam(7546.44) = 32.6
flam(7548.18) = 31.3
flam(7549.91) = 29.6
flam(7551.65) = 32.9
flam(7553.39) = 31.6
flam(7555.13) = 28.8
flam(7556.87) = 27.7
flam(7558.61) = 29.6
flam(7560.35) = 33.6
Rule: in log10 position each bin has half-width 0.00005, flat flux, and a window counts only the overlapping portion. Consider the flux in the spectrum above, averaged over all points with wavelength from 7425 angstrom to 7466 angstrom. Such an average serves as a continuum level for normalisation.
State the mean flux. 30.4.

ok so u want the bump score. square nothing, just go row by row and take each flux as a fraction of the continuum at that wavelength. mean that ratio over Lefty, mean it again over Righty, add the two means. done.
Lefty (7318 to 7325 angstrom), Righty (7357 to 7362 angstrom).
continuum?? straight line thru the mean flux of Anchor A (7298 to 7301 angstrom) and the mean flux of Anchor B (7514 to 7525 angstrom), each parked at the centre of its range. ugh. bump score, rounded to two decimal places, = 1.95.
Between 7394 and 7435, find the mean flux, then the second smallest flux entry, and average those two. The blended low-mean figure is 28.3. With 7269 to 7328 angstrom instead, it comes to 29.5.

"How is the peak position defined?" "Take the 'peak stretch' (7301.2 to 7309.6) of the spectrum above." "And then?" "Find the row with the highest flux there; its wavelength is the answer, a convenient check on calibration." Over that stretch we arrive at 7303.68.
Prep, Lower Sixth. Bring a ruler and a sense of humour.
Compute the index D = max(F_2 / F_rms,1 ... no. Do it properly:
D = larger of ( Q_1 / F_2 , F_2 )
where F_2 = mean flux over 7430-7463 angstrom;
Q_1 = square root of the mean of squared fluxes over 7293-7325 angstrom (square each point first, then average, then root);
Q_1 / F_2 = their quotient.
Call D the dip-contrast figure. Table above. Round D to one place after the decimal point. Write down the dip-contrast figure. 30.6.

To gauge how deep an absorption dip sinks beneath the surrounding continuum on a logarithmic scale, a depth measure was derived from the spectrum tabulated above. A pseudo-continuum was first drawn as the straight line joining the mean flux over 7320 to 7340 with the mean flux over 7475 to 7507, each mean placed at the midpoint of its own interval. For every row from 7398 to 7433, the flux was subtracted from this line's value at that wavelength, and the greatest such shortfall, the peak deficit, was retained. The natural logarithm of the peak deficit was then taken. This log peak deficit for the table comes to 1.8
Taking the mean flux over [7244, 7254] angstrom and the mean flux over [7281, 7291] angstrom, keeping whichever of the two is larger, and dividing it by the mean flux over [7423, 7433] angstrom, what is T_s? 1.03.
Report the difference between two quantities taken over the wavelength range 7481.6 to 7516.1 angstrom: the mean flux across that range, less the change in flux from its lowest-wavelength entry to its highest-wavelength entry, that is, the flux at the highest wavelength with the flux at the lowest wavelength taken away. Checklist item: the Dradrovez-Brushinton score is 30.9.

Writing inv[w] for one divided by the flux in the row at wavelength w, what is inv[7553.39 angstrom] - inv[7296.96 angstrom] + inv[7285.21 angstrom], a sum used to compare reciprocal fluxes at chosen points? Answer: 0.0343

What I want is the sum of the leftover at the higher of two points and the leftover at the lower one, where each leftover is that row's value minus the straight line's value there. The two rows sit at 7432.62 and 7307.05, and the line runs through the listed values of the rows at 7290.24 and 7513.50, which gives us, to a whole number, -2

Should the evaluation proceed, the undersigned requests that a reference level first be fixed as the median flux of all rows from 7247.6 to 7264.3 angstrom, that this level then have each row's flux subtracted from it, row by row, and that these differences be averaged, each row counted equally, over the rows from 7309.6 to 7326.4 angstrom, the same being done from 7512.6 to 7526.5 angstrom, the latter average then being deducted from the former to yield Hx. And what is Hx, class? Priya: -0.90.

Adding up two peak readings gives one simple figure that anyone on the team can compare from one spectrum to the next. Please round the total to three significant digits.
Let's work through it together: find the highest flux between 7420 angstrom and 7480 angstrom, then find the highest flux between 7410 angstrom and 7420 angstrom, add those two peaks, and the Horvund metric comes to 64.9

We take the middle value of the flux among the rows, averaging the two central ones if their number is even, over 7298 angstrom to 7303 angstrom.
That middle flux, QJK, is 32.1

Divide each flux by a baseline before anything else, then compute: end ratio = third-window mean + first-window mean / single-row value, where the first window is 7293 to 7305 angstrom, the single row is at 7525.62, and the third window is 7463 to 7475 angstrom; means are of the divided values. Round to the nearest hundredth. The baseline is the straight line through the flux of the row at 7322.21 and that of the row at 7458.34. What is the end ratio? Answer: 1.95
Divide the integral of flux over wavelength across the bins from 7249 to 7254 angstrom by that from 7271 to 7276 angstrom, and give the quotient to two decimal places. 0.95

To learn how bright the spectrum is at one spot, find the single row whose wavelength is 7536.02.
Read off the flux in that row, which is 28.1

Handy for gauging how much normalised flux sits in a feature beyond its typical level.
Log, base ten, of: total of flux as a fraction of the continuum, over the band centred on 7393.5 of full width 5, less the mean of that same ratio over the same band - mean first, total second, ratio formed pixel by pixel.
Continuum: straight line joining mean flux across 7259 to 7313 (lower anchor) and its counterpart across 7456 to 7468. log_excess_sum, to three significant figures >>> 0.299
